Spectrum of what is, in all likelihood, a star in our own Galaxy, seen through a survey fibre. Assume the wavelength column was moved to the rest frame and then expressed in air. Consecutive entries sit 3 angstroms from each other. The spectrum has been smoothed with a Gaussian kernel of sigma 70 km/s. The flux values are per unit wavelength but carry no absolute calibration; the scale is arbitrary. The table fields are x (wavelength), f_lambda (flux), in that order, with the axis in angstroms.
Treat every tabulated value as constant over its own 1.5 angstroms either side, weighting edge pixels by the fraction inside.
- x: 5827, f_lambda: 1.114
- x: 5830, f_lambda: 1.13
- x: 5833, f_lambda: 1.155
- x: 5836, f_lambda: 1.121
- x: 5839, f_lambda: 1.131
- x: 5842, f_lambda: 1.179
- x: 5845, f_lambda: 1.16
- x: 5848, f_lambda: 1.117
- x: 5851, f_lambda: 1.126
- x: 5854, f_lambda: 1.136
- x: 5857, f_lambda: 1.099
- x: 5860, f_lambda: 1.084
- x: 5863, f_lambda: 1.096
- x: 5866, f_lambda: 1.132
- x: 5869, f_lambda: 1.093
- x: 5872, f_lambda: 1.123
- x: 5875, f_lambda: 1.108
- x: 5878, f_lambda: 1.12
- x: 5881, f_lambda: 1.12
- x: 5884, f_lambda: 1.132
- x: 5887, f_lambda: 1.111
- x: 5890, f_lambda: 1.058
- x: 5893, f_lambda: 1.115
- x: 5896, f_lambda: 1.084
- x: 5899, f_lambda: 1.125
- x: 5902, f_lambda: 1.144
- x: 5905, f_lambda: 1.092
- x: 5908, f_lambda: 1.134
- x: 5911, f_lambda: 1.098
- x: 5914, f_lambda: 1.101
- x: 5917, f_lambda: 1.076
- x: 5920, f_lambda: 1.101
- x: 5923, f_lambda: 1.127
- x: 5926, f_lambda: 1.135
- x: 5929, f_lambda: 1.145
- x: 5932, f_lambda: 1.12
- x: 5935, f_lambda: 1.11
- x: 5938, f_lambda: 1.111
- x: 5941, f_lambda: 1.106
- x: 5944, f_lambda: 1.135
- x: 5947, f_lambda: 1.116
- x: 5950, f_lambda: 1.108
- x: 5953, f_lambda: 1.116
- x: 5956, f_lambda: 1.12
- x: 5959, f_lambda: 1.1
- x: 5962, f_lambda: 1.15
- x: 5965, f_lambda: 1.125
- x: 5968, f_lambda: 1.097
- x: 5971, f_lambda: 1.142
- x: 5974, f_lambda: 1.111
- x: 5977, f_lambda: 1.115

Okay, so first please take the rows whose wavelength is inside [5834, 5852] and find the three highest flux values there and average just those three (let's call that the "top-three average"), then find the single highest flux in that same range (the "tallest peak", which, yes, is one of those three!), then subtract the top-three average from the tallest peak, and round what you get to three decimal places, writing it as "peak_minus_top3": 0.022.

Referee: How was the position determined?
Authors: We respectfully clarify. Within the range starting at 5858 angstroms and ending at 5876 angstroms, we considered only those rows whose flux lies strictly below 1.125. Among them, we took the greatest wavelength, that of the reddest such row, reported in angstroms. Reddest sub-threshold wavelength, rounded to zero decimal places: 5875 angstroms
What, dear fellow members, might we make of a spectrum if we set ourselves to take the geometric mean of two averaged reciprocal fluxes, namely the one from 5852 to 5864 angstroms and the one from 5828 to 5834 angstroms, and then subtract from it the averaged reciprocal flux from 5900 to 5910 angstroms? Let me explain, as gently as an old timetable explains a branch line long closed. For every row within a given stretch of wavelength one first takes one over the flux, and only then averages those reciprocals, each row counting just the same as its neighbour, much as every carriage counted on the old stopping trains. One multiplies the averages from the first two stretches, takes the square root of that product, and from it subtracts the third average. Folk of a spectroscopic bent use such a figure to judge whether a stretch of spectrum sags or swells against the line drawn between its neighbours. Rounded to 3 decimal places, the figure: 0.000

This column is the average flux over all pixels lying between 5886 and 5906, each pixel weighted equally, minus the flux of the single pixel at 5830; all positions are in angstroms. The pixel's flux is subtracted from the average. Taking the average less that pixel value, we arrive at -0.026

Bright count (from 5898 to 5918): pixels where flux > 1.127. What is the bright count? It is 2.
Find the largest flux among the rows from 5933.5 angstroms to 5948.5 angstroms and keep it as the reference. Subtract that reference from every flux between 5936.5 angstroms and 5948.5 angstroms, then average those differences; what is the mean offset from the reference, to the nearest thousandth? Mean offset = -0.018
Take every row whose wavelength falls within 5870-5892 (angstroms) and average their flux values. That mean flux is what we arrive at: 1.11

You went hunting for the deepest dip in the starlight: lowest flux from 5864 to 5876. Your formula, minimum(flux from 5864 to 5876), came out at 1.093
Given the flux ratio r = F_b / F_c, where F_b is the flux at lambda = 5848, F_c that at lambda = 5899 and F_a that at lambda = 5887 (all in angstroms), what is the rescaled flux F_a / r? 1.12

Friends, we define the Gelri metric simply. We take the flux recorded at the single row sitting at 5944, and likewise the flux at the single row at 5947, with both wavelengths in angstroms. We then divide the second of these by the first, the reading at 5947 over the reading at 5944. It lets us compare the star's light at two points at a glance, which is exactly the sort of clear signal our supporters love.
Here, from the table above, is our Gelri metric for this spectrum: 0.98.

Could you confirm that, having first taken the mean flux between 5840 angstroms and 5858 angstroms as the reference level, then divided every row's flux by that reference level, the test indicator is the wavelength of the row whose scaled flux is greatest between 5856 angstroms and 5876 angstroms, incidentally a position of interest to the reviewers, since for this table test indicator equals 5866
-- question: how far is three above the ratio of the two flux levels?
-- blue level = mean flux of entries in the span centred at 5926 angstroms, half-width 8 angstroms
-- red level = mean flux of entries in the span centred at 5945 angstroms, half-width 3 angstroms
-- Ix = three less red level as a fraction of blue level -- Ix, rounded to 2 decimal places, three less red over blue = 2.00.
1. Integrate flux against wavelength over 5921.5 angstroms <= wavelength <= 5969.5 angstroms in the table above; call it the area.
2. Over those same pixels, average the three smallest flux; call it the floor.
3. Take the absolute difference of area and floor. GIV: 53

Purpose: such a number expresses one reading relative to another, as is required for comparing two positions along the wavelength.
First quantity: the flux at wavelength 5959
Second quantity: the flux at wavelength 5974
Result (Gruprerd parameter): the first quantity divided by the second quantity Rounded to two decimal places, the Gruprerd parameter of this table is 0.99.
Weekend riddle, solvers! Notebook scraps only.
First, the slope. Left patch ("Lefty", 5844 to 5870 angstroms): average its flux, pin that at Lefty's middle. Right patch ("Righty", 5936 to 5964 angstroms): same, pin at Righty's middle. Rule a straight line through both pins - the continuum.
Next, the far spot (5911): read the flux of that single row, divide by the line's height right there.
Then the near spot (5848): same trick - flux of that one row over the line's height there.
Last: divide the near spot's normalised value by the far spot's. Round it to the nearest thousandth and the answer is 1.019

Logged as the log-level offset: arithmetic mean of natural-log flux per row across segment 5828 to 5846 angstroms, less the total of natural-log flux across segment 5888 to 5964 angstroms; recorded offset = -2.5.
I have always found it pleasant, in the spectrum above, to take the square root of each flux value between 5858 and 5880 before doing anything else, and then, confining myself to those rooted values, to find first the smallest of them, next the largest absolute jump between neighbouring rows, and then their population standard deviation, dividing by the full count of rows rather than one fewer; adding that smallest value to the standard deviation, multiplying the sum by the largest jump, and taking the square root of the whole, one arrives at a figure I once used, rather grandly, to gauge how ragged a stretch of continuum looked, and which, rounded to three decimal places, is 0.139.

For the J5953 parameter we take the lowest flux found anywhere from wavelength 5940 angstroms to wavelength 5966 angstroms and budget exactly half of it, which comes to 0.550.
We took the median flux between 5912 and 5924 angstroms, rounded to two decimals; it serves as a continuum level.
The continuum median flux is 1.10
